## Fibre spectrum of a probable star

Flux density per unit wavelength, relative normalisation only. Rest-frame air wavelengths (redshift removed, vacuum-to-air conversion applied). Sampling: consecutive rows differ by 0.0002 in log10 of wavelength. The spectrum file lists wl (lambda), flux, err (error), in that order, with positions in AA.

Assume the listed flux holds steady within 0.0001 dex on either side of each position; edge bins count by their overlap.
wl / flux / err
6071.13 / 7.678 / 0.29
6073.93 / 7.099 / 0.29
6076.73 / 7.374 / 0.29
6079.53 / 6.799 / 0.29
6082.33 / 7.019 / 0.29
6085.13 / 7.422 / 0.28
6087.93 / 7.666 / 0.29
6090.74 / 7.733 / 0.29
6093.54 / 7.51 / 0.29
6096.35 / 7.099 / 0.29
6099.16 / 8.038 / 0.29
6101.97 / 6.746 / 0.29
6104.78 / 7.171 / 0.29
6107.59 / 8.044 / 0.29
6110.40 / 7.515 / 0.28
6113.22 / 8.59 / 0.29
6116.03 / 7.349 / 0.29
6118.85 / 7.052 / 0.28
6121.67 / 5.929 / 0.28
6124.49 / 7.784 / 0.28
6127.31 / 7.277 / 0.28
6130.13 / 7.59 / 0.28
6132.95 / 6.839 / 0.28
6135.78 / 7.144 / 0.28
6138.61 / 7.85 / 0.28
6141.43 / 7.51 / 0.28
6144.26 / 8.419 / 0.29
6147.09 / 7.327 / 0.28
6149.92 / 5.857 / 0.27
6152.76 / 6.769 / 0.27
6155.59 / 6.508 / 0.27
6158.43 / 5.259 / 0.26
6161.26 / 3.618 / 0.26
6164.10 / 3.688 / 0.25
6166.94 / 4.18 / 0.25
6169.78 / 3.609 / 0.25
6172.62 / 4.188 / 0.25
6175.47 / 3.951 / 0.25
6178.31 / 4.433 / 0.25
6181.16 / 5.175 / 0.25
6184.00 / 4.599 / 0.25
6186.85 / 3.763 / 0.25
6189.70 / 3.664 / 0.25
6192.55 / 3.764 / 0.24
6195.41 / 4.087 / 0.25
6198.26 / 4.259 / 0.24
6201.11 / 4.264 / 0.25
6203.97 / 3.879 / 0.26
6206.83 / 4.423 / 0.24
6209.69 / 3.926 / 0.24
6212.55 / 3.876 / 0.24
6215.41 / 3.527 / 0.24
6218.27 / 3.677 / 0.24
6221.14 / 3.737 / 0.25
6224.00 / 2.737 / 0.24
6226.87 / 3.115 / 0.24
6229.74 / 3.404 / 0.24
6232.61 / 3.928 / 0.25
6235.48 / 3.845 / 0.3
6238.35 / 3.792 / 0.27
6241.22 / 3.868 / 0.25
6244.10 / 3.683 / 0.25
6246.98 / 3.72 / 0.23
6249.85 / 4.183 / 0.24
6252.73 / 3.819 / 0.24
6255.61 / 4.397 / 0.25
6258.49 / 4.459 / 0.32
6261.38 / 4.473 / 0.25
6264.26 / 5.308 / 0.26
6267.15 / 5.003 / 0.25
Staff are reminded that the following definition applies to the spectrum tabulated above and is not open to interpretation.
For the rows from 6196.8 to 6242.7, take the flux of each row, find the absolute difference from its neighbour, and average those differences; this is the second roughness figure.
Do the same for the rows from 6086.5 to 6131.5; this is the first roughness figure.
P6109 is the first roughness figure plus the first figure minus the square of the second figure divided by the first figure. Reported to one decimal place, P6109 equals 1.4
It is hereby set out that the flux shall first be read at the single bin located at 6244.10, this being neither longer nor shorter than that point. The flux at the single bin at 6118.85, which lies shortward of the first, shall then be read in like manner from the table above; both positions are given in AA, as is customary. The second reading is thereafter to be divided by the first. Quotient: 1.91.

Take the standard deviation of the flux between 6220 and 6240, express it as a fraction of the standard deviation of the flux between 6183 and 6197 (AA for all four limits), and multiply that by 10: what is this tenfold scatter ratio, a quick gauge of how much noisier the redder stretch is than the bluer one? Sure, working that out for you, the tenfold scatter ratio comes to 12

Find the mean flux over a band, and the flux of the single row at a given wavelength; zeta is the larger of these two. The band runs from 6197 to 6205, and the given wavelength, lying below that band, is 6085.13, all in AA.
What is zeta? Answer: 7.42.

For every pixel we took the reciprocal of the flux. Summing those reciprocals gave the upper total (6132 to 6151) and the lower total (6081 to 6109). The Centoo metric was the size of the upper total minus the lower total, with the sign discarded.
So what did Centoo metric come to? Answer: 0.4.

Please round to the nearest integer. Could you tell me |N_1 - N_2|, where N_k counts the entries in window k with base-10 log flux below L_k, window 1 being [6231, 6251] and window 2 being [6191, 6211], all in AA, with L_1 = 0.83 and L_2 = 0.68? 0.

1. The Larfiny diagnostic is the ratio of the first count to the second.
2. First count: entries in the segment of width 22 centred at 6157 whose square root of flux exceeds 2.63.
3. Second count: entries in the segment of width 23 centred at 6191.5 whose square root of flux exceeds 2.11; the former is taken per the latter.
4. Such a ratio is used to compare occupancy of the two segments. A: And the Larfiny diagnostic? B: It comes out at 0.5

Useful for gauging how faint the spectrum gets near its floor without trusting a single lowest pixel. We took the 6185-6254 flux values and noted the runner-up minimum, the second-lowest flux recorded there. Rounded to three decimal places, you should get 3.115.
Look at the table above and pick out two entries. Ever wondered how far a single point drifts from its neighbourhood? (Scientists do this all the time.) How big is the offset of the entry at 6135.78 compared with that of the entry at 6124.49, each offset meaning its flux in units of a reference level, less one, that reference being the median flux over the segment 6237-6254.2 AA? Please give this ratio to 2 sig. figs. 0.84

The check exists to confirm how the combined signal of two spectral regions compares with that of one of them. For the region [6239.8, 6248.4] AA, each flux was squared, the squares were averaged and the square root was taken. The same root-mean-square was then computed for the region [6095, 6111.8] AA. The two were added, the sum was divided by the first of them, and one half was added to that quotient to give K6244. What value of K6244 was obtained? 3.5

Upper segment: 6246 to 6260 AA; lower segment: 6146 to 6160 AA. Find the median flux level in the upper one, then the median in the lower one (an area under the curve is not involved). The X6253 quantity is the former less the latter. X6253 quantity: -2.3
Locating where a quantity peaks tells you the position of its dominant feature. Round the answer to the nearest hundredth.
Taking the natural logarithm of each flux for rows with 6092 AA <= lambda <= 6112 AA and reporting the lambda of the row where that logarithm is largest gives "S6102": 6107.59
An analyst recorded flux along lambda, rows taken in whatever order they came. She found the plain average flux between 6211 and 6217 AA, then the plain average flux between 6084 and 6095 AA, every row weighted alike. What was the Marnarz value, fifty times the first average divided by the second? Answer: 24.4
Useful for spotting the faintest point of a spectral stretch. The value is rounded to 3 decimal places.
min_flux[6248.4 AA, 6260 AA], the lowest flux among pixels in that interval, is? 3.819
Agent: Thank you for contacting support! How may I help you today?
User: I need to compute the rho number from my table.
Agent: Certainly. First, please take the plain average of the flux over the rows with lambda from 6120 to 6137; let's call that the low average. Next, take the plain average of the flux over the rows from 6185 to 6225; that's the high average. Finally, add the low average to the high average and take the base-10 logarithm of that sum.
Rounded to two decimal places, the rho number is 1.04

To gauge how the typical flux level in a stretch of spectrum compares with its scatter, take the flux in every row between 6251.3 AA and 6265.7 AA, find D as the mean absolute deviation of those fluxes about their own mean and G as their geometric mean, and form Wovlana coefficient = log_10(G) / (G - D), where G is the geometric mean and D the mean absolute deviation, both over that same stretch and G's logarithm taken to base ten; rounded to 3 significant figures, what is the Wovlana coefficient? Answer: 0.157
